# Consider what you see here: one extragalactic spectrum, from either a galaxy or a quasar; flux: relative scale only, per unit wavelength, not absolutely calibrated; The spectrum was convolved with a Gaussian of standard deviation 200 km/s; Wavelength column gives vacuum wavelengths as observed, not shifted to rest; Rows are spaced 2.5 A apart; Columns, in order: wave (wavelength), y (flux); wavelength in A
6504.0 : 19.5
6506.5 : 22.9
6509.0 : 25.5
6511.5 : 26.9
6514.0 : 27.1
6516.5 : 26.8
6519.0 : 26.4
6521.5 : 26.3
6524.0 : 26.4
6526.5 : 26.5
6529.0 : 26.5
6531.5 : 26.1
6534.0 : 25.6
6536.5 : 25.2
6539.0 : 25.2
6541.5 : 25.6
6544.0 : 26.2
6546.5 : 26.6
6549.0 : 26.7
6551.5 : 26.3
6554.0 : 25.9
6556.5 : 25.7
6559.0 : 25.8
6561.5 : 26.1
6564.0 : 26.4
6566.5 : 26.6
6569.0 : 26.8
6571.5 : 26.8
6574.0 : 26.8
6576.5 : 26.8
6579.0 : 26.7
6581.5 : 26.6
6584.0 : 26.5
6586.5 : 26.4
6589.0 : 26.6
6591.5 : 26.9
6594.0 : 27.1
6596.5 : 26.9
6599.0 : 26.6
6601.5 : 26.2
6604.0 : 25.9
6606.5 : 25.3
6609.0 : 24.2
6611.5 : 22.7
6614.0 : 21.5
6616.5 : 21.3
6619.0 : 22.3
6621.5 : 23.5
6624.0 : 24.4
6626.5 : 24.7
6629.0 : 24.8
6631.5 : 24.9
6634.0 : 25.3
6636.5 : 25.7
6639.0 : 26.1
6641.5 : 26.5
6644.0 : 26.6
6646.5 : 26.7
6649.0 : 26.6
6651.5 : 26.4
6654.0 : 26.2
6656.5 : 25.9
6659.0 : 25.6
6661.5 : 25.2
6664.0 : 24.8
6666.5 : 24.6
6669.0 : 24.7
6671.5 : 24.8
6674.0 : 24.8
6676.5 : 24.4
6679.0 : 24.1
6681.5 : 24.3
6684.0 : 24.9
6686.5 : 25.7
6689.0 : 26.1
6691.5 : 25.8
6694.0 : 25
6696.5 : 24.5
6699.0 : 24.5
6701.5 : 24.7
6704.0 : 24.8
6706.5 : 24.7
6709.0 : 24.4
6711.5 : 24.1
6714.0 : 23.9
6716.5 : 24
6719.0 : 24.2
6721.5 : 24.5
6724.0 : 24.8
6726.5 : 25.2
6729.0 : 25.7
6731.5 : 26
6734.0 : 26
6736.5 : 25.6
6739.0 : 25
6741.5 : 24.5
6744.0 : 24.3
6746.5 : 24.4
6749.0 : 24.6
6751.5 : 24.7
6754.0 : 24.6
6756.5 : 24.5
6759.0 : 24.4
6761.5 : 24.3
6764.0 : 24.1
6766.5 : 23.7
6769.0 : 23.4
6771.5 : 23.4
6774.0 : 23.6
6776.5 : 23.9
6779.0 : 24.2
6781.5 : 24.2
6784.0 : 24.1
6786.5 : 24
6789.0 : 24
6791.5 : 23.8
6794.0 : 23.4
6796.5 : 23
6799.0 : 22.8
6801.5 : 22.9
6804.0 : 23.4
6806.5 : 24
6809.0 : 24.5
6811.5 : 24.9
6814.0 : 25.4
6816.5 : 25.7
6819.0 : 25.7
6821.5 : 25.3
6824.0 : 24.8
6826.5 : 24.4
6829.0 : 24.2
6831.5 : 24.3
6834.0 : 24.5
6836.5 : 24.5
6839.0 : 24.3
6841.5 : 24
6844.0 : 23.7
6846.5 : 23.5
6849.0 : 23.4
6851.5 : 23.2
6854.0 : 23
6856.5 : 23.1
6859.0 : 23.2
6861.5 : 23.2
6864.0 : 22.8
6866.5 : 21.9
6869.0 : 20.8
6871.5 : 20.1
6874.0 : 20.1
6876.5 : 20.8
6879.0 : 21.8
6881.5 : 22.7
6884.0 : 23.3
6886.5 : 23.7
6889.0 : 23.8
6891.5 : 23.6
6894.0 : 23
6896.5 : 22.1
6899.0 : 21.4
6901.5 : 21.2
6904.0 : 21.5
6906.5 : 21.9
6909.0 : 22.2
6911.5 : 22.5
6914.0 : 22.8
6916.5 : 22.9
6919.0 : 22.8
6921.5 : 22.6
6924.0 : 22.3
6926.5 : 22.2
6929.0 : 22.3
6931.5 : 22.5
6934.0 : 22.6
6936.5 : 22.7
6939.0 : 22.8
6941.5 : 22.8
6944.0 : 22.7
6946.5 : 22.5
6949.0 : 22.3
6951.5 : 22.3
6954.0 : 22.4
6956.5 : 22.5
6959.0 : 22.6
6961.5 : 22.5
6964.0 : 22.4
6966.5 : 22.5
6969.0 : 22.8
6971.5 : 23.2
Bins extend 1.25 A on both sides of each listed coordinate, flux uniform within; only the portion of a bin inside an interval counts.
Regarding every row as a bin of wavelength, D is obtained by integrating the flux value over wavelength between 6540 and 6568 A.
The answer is 733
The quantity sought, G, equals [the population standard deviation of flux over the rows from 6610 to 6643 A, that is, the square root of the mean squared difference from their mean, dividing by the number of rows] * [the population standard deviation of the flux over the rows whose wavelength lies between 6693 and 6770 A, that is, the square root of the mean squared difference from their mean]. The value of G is 0.99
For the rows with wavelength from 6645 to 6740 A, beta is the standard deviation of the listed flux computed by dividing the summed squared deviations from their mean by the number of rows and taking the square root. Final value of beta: 0.76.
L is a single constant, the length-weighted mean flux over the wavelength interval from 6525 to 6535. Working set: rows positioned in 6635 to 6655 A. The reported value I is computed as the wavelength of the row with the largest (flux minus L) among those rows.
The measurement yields 6646.5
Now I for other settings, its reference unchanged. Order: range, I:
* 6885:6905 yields 6889.0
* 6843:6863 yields 6844.0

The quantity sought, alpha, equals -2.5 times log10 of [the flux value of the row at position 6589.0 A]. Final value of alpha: -3.56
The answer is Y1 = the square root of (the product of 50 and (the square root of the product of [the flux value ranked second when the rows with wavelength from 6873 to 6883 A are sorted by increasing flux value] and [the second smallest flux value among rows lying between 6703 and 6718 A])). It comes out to 33.4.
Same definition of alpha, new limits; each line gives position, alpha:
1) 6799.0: -3.39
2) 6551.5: -3.55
